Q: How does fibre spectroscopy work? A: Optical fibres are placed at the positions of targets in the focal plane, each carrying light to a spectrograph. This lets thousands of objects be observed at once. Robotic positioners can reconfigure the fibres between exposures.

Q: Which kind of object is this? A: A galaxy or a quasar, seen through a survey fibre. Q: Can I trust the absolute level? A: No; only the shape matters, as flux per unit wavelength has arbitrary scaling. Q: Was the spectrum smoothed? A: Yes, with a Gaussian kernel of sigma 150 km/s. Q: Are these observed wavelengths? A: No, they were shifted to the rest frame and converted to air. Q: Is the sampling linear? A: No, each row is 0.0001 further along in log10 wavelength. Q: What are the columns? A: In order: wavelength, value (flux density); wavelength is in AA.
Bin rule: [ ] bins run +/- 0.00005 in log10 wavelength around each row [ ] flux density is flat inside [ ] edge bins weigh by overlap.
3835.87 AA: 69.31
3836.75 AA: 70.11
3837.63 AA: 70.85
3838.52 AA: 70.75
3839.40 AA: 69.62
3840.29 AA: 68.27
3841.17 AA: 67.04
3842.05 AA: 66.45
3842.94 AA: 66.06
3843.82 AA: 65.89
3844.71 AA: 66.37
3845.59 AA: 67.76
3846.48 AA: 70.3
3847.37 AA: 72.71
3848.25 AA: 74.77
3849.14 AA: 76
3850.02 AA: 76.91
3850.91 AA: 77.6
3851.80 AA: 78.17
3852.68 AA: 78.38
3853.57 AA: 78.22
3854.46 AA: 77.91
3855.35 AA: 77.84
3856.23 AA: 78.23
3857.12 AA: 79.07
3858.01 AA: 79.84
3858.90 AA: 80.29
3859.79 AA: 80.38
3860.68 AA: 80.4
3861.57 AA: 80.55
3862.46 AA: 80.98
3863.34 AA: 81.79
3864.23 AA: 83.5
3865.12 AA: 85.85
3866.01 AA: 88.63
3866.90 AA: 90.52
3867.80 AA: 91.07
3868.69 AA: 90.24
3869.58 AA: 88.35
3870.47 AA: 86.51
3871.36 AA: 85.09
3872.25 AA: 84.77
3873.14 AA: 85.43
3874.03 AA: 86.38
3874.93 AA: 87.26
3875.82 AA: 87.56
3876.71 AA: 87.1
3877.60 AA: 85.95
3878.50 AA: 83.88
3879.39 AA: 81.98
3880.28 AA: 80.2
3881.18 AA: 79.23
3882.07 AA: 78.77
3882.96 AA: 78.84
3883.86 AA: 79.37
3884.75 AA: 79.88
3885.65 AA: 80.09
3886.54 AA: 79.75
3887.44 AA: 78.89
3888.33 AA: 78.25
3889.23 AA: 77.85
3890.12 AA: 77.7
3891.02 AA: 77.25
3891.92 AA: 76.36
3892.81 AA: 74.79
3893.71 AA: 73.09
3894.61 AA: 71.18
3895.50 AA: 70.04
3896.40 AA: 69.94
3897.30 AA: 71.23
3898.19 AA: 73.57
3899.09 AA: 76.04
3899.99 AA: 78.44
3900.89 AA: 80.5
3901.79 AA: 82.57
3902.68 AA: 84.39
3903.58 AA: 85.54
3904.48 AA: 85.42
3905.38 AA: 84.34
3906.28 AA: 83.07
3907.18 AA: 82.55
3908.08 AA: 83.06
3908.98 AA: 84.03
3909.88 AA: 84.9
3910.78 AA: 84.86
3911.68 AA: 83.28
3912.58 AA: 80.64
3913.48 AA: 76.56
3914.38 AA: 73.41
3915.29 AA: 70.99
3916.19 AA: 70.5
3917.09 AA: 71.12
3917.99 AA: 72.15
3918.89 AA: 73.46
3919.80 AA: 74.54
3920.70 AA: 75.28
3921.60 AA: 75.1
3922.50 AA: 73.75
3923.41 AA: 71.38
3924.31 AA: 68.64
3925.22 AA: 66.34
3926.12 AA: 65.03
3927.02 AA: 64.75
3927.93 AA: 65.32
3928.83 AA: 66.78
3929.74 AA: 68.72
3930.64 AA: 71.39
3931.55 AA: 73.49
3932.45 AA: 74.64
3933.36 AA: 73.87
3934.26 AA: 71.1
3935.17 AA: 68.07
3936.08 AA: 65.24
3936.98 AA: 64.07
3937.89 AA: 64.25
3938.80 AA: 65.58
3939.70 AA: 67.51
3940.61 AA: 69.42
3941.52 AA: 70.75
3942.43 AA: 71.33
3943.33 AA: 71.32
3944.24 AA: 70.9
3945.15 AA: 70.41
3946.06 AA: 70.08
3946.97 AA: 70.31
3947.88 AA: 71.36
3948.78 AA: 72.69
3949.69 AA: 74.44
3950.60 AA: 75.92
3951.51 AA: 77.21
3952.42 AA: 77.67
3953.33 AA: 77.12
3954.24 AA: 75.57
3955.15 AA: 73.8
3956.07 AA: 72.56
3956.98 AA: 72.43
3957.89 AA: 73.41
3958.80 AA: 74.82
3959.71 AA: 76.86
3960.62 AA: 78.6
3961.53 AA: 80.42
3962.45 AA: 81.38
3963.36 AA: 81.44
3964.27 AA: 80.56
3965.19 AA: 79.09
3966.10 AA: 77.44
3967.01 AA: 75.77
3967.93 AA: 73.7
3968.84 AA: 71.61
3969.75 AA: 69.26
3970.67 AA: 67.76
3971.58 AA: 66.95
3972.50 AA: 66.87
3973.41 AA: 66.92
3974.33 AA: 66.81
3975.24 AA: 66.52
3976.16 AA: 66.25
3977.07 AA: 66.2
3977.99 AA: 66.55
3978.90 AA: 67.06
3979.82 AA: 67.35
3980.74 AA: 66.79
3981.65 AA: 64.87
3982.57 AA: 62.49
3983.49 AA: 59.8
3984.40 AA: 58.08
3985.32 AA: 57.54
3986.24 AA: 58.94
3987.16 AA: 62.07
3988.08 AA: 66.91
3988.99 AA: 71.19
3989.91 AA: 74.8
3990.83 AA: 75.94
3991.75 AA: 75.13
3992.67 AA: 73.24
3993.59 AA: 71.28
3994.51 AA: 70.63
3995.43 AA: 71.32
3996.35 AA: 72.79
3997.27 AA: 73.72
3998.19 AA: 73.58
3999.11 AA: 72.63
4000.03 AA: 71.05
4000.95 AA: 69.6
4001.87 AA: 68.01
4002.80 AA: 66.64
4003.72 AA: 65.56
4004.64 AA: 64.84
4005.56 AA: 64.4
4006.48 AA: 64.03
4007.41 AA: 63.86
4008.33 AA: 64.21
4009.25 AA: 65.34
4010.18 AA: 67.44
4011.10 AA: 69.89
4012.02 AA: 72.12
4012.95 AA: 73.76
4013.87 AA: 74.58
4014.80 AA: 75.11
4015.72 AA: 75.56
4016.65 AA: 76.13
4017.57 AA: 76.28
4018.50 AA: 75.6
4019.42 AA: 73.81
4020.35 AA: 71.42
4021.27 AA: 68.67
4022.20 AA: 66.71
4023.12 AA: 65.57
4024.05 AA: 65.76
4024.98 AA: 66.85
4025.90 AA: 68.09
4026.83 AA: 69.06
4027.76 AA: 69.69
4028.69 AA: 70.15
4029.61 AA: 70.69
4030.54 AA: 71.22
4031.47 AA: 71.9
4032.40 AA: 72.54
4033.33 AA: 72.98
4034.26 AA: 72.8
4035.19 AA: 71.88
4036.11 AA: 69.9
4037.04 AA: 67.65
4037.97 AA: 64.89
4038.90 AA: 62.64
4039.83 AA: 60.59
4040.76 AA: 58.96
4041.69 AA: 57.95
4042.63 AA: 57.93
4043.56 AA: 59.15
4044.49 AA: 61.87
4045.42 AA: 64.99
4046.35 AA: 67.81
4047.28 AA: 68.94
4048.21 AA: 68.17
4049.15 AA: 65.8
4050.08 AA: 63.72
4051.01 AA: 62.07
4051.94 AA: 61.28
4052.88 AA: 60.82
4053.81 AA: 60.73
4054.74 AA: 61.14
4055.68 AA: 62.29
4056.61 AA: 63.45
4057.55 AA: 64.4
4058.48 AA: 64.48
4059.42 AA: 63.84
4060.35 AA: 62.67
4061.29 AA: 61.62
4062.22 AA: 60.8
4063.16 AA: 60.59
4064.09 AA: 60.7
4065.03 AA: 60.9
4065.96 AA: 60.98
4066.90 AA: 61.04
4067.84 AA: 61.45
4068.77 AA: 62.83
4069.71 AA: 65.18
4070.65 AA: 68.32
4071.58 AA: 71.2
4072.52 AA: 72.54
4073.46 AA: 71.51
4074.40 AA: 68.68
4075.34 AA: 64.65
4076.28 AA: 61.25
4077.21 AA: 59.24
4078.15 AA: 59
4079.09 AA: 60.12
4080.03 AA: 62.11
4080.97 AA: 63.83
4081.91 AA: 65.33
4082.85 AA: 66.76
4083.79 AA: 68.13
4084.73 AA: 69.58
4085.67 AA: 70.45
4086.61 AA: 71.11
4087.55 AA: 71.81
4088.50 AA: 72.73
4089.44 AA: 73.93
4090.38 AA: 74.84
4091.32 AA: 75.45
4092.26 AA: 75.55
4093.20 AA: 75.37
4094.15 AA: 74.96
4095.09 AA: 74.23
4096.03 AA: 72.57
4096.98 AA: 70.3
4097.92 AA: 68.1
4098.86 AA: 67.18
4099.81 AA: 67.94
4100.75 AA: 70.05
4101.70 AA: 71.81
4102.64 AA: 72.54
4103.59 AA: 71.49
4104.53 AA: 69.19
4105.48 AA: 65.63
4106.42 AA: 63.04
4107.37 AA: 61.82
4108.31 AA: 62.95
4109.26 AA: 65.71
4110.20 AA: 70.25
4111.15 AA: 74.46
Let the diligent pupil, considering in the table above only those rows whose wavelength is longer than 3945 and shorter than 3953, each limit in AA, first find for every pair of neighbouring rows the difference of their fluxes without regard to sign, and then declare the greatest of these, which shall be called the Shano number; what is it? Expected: 1.75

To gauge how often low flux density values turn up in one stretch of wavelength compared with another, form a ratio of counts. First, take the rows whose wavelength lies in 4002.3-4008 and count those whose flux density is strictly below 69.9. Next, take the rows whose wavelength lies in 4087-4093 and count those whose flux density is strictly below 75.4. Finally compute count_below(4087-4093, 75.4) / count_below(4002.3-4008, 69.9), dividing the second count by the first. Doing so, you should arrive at 0.67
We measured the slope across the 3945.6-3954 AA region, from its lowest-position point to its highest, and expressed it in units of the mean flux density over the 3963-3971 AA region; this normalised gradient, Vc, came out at 0.013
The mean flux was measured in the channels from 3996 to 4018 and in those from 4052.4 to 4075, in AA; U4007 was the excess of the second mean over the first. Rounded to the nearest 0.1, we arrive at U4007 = -6.2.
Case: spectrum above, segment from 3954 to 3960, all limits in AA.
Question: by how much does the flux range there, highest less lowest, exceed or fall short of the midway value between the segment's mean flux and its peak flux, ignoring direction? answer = 71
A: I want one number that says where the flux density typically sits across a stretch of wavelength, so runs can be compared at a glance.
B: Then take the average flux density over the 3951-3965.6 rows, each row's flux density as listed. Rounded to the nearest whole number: 77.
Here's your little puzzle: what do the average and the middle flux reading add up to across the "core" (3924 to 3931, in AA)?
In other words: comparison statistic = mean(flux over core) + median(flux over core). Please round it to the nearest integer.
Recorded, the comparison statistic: 134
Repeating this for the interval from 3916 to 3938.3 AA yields 141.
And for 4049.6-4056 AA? 123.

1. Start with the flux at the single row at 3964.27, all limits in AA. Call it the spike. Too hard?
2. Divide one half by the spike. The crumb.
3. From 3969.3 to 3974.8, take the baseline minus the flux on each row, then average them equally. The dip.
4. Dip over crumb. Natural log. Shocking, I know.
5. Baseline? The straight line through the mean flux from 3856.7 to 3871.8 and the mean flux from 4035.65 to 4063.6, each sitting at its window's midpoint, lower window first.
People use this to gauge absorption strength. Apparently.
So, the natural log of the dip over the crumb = 6.59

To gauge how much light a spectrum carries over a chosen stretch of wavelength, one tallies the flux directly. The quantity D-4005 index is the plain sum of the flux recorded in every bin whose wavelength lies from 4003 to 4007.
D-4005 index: 259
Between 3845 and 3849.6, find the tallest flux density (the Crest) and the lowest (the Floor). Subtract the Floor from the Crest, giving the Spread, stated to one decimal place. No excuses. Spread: 8.2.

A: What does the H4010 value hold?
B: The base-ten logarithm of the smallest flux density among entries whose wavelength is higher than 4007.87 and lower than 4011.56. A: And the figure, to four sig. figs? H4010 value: 1.808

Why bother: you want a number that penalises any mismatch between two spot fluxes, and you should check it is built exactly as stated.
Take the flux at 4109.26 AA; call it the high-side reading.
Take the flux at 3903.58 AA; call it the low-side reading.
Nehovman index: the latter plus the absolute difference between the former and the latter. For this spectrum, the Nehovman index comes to 105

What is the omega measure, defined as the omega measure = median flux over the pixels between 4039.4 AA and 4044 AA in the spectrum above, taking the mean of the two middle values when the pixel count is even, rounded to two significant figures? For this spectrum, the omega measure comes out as 59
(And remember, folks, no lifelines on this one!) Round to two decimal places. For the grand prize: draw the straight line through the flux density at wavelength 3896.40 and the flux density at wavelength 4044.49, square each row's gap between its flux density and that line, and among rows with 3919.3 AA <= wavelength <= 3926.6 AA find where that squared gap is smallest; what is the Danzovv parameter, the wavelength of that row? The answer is 3924.31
